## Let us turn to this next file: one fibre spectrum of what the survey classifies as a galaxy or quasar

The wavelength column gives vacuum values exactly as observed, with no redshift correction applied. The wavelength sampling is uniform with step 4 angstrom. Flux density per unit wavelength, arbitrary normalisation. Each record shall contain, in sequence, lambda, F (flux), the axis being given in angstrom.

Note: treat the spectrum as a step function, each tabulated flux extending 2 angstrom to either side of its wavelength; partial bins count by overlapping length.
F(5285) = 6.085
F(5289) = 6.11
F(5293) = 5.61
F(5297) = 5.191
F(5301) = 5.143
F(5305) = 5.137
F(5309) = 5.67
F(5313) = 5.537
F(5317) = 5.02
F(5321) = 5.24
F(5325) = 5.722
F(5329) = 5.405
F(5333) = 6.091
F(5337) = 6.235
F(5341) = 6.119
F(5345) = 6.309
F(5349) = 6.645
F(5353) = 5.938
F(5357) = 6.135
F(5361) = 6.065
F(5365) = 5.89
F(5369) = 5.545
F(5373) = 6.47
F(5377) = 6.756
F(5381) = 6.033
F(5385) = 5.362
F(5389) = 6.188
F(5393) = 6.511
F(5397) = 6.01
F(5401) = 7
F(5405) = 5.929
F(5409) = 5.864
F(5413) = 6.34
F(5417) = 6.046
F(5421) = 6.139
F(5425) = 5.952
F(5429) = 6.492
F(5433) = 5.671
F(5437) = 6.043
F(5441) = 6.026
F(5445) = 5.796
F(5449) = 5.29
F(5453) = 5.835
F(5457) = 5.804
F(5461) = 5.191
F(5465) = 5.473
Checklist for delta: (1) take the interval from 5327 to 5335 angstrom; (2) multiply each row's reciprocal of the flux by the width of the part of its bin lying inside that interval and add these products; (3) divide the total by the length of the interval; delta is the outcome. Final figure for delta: 0.175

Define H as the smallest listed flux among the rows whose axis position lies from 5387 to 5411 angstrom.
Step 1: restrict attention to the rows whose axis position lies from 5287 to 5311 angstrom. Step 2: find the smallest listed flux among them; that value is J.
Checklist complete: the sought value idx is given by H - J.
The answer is 0.7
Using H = 5.864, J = 5.137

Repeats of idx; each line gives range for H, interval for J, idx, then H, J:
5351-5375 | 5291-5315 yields 0.4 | 5.545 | 5.137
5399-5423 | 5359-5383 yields 0.3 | 5.864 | 5.545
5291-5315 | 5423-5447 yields -0.5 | 5.137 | 5.671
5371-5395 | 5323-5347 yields 0.0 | 5.362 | 5.405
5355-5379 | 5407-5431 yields -0.3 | 5.545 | 5.864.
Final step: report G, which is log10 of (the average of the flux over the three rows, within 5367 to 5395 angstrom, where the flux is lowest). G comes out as 0.752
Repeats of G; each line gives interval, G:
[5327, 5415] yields 0.735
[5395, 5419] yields 0.773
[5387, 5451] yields 0.747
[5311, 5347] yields 0.718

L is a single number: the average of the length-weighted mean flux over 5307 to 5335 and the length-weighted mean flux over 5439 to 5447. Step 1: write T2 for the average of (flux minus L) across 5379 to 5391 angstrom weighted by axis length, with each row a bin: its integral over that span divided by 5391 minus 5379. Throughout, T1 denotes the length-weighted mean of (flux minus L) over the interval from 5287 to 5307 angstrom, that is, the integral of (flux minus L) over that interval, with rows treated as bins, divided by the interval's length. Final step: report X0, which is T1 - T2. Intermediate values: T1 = -0.28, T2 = 0.1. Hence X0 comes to -0.4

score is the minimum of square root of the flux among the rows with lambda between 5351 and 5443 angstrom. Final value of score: 2.32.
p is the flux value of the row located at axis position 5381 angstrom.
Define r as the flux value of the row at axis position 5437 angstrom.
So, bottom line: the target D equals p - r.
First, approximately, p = 6.033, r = 6.043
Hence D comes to -0.01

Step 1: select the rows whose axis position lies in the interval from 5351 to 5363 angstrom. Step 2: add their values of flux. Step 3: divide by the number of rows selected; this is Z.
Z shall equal 6.0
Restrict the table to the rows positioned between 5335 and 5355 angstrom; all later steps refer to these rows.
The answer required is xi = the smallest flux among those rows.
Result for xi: 5.938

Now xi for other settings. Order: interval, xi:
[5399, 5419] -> 5.864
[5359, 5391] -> 5.362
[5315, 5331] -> 5.02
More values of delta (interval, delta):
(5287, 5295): 0.171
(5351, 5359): 0.166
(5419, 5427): 0.165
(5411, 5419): 0.162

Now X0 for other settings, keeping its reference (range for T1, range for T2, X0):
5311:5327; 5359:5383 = -0.7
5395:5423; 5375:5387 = 0.1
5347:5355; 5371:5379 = -0.3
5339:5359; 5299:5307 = 1.1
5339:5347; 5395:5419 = 0.0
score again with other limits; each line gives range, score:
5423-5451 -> 2.30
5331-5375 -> 2.35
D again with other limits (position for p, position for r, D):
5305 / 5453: -0.70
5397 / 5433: 0.34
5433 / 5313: 0.13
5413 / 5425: 0.39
